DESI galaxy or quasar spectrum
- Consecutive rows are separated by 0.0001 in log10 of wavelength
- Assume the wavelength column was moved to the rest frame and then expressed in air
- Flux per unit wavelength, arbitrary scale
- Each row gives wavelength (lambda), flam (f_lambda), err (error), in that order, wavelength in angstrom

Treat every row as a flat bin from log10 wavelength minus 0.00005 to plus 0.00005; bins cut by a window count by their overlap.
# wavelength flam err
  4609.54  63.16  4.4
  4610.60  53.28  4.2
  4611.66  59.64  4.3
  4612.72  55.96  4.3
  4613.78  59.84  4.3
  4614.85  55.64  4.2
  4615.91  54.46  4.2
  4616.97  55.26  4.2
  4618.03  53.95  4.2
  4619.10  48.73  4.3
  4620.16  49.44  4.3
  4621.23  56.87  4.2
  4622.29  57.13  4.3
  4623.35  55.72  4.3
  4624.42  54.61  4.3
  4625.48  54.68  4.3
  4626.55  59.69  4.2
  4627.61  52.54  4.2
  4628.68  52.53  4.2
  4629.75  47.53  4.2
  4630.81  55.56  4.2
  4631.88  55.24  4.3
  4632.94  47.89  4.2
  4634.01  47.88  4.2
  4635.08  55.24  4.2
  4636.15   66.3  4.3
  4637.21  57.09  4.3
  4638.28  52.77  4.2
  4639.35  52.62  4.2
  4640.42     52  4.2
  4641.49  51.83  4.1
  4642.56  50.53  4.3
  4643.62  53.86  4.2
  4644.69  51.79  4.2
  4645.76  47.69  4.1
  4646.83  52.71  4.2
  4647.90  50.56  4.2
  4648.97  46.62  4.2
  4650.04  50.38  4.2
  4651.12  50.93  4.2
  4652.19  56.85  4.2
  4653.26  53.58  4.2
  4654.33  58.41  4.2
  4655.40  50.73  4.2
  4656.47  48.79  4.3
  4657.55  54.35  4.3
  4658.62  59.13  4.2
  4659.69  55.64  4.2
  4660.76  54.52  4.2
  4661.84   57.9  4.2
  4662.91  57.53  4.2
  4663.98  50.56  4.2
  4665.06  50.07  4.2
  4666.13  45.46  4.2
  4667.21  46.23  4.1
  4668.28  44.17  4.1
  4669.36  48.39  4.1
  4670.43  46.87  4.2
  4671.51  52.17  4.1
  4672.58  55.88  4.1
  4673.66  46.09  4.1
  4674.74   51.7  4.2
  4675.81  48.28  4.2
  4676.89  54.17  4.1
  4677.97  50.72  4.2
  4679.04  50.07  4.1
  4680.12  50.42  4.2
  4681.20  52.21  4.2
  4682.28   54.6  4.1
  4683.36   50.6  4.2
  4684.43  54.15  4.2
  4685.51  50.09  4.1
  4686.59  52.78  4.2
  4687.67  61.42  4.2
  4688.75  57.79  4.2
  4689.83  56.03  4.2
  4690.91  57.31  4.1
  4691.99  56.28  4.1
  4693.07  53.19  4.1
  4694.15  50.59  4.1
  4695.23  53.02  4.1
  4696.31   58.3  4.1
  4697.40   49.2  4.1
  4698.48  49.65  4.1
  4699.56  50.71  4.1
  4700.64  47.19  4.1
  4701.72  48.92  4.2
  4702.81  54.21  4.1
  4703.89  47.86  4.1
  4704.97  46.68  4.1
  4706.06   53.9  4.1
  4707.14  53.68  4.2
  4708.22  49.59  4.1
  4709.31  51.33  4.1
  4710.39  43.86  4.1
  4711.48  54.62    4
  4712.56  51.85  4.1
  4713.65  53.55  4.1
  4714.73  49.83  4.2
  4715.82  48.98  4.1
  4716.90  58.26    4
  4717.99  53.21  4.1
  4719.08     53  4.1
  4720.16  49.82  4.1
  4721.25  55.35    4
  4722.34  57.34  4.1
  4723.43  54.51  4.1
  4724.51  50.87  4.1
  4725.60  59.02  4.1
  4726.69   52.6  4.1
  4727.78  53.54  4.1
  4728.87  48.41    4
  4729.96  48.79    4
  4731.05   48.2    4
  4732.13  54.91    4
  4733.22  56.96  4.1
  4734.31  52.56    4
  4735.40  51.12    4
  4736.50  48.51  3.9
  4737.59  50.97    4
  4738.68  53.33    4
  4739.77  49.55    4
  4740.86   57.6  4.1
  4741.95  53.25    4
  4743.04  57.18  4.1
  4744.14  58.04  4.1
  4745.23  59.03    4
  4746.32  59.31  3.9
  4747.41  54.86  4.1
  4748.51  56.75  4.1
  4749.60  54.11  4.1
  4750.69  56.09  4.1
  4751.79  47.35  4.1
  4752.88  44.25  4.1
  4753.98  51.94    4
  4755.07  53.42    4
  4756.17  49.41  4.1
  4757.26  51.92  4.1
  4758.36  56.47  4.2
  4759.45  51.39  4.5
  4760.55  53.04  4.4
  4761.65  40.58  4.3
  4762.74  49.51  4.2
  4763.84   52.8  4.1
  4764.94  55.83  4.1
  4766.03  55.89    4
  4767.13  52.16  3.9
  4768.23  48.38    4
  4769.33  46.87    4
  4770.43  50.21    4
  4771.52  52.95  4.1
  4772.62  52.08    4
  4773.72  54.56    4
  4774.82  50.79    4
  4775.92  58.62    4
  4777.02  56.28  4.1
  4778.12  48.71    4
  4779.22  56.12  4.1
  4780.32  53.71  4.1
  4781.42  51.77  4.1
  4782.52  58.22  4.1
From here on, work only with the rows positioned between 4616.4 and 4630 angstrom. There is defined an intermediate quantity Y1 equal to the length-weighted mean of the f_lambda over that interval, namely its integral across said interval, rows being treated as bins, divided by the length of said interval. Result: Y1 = 53.9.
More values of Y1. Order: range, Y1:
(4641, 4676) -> 51.6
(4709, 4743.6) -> 52.6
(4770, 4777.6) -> 53.7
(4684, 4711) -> 52.3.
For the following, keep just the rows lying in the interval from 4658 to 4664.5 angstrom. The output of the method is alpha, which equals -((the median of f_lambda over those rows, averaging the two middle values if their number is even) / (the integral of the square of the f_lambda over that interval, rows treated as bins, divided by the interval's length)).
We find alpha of -0.0181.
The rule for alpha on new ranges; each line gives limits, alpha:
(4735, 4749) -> -0.0183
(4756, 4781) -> -0.0191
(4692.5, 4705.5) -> -0.0193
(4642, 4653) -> -0.0193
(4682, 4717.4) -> -0.0191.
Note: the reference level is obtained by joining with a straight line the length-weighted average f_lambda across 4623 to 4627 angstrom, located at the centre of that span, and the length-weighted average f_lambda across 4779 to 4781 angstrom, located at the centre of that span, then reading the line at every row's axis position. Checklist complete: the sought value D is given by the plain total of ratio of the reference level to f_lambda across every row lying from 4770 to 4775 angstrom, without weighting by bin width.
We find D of 5.24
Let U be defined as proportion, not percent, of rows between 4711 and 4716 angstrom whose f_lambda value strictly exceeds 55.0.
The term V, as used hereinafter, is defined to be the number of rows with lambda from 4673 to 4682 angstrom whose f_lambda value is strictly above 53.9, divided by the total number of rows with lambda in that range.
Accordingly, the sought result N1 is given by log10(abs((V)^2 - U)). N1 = -1.81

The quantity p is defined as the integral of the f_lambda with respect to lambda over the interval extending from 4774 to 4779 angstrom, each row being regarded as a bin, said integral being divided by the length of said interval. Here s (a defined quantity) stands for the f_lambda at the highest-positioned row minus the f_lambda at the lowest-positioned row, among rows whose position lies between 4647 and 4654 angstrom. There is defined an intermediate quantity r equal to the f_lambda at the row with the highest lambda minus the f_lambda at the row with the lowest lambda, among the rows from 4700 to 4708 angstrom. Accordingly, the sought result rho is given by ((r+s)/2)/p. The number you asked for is 0.088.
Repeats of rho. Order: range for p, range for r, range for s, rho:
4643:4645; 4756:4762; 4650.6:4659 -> -0.006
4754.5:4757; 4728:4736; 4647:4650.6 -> 0.025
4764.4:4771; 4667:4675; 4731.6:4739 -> 0.038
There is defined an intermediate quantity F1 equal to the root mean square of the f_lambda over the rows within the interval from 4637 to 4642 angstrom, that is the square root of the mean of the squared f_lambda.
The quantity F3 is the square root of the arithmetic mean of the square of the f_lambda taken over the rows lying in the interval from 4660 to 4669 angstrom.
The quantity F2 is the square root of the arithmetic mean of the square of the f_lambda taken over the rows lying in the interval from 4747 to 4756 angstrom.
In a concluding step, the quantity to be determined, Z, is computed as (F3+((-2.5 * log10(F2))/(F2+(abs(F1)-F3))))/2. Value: 25.5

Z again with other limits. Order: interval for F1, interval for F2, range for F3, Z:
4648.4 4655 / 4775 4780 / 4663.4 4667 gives 24.3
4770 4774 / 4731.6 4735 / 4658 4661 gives 28.2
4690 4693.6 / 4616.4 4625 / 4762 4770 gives 25.8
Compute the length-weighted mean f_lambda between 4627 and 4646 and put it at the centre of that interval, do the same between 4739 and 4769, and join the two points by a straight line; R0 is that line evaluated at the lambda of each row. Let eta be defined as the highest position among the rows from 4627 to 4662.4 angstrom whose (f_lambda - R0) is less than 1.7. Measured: 4660.76 angstrom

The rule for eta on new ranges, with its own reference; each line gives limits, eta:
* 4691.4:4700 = 4699.56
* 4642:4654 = 4653.26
